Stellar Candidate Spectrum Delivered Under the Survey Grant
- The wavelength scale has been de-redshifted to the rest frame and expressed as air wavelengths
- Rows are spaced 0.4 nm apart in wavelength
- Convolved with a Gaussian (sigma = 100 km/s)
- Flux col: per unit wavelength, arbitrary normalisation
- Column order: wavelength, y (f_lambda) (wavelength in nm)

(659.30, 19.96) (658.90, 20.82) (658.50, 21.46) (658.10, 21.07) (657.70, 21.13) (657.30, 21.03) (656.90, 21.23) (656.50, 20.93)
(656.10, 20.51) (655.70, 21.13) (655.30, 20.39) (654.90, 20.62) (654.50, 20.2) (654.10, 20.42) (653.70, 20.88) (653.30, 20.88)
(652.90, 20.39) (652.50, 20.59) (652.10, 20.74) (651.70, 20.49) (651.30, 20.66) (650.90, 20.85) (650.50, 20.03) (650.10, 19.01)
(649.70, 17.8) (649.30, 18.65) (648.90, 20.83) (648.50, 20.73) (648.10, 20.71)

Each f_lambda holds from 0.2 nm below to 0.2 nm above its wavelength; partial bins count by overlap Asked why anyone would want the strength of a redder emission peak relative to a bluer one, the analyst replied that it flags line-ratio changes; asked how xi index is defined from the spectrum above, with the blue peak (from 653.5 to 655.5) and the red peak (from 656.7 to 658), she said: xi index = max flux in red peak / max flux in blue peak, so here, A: 1.02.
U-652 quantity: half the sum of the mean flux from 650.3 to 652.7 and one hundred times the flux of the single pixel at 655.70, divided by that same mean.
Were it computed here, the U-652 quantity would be 51.9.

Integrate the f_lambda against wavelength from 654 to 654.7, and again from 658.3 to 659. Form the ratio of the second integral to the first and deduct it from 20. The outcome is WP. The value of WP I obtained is 19.0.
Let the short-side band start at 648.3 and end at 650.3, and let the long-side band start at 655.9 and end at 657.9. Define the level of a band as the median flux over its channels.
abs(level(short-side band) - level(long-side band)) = 2.0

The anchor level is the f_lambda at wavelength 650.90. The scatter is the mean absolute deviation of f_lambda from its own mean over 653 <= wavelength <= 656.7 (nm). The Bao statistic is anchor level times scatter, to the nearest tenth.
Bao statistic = 5.4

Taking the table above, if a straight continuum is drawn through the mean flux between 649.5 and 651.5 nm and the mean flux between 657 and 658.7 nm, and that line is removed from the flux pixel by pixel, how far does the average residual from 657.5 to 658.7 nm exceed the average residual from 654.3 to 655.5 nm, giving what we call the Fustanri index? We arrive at 0.2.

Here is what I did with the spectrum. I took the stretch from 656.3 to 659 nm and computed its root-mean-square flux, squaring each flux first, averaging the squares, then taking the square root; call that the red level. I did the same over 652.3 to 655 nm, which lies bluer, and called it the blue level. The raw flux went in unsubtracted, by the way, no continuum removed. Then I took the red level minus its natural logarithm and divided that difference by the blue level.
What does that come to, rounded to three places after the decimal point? 0.877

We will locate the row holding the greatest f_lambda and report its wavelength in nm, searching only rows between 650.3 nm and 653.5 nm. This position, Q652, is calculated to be 653.30 nm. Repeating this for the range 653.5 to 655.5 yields 653.70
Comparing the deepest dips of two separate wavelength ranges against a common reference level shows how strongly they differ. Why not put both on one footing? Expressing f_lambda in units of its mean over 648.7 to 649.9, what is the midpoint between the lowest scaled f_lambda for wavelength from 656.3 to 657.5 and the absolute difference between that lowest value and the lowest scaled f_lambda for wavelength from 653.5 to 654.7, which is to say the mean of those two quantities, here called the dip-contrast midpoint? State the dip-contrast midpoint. 0.567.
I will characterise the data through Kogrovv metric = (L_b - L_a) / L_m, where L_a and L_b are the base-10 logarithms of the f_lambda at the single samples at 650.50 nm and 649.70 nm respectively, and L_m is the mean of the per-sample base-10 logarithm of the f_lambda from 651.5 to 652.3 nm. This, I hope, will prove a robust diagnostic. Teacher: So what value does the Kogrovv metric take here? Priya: -0.039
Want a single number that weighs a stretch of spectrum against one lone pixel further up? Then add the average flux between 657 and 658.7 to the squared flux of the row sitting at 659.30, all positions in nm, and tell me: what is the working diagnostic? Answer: 420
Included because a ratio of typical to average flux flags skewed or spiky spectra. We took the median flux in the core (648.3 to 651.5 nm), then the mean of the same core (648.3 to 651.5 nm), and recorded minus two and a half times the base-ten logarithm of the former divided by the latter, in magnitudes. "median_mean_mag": -0.028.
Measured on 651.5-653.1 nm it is 0.001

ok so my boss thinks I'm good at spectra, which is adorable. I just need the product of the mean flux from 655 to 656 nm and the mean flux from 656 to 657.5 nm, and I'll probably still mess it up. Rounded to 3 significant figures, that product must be 434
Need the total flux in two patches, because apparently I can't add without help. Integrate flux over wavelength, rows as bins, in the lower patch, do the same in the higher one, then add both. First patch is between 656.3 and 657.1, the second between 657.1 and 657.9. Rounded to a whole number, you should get 34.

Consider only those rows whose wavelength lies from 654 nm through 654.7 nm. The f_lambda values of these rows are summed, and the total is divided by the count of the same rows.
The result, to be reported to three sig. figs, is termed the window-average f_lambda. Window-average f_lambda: 20.3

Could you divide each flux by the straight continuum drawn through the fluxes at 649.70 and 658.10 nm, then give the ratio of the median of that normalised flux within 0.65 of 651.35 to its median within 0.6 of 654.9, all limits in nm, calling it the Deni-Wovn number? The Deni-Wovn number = 1.09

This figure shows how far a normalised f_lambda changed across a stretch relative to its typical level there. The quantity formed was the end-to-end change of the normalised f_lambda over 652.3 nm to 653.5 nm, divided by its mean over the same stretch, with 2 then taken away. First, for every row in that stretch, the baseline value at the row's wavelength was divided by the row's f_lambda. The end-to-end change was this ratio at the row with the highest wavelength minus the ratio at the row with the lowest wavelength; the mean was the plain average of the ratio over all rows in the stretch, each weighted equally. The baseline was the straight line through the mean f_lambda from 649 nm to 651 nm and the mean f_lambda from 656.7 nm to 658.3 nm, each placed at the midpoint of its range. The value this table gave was -2.00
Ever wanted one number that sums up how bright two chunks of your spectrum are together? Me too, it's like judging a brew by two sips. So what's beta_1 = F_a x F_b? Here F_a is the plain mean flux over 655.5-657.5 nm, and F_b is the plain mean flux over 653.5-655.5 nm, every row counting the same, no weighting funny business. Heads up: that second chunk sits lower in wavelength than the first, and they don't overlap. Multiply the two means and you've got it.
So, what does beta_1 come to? 430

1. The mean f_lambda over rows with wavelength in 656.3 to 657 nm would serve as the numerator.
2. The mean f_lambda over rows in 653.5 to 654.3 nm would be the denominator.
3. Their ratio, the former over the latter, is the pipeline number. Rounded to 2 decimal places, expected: 1.02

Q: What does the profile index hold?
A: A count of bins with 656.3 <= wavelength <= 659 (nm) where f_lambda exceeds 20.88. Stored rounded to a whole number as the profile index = 6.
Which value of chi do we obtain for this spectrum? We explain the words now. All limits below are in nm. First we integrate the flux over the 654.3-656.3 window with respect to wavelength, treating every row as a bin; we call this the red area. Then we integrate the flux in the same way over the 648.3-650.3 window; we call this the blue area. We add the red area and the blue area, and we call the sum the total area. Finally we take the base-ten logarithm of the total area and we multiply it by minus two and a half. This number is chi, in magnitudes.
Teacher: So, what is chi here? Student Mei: -4.76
